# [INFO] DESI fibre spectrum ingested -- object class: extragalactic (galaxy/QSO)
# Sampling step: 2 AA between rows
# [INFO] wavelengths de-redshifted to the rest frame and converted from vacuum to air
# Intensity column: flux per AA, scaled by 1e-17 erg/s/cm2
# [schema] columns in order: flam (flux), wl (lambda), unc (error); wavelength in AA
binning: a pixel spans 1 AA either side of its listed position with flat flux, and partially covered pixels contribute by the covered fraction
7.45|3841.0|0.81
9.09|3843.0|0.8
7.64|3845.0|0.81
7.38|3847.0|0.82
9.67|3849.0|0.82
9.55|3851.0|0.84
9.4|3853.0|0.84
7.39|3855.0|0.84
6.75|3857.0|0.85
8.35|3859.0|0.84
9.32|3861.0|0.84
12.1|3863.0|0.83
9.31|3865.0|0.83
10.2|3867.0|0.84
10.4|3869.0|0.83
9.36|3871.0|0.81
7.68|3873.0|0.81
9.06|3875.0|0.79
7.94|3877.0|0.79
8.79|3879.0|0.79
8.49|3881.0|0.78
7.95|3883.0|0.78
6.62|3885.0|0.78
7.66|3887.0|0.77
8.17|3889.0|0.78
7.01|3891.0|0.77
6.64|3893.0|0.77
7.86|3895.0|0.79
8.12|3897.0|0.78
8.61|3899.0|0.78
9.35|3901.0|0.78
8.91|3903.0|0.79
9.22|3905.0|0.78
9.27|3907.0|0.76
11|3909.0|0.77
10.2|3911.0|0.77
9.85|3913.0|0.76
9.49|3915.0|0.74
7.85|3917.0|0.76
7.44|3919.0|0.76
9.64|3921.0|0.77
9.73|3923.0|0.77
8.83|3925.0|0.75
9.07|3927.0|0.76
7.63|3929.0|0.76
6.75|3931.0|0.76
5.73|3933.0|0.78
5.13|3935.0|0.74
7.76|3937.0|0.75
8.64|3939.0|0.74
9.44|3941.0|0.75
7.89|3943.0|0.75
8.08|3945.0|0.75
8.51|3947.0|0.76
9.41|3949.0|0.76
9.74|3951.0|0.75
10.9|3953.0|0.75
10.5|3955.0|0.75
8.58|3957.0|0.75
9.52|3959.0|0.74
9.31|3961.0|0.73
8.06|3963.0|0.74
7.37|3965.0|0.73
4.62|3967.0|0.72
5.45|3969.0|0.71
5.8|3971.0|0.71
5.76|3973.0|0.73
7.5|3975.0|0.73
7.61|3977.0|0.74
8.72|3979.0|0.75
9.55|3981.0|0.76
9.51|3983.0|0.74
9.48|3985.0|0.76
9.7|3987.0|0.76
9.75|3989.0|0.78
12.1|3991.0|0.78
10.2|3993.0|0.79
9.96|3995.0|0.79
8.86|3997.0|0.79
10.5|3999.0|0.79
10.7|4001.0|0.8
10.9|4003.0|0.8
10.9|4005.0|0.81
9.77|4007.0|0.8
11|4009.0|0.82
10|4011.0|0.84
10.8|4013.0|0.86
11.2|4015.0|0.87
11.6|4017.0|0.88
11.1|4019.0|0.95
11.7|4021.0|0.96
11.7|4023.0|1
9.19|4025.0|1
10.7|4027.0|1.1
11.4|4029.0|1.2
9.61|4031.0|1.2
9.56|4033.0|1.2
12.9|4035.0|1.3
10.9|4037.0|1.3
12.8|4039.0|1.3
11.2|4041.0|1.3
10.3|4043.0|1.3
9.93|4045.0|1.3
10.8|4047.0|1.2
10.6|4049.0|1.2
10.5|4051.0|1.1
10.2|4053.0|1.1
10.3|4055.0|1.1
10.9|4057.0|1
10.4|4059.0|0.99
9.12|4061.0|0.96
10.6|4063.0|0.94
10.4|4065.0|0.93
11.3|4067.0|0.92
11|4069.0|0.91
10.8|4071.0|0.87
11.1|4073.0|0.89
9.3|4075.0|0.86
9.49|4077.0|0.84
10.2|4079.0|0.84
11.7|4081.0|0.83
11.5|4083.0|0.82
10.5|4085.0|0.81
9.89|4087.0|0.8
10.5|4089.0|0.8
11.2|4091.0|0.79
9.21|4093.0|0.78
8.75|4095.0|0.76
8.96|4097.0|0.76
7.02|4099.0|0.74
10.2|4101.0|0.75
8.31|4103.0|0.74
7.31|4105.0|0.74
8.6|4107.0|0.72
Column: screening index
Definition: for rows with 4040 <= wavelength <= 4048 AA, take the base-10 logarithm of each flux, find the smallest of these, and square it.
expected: 0.99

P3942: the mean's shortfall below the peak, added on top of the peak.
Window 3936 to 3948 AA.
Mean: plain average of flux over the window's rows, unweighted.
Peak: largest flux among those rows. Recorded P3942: 10.5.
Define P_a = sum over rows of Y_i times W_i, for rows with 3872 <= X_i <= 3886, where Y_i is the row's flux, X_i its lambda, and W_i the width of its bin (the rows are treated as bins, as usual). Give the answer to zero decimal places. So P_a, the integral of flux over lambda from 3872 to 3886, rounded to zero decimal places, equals 113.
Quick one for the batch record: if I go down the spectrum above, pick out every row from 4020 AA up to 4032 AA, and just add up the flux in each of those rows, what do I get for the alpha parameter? 64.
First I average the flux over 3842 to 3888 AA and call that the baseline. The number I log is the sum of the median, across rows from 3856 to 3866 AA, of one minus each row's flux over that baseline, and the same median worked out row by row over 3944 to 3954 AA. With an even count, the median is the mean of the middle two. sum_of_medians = -0.15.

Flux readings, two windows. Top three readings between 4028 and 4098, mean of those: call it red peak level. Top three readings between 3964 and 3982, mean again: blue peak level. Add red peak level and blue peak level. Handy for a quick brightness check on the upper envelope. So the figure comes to 21.1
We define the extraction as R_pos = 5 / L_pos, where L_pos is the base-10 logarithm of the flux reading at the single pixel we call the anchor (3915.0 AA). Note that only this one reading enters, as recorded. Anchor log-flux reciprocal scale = 5.1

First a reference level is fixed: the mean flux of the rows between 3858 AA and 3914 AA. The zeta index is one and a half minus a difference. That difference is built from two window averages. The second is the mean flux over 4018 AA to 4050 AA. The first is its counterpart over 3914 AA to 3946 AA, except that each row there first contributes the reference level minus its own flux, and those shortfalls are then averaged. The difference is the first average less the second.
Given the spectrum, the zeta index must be 11.6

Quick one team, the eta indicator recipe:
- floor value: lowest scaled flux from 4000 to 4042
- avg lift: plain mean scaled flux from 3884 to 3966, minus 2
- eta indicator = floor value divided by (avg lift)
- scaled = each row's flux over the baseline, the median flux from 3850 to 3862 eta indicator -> -1.005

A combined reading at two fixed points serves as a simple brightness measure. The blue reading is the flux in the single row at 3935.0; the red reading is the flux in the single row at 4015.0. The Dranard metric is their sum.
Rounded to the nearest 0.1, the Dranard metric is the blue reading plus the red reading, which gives 16.3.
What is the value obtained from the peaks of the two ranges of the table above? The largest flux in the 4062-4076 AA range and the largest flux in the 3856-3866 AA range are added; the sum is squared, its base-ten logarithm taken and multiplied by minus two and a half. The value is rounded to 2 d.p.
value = -6.85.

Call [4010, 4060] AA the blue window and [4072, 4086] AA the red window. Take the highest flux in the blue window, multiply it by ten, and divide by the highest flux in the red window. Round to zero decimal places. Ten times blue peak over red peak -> 11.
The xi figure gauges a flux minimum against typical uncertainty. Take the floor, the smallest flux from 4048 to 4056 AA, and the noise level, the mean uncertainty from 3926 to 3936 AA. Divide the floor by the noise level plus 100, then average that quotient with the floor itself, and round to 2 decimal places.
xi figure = 5.15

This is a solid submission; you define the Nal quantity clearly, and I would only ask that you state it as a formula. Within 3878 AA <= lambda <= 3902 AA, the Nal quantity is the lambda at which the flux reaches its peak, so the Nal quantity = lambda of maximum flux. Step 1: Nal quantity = 3901.0 AA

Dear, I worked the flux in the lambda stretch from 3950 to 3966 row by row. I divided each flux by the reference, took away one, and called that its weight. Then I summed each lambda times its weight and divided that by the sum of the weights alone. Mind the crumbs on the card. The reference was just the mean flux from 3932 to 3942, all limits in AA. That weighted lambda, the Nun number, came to 3955.8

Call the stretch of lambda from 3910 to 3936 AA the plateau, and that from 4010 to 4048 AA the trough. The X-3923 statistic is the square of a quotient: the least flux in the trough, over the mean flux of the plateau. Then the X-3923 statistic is 1.2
